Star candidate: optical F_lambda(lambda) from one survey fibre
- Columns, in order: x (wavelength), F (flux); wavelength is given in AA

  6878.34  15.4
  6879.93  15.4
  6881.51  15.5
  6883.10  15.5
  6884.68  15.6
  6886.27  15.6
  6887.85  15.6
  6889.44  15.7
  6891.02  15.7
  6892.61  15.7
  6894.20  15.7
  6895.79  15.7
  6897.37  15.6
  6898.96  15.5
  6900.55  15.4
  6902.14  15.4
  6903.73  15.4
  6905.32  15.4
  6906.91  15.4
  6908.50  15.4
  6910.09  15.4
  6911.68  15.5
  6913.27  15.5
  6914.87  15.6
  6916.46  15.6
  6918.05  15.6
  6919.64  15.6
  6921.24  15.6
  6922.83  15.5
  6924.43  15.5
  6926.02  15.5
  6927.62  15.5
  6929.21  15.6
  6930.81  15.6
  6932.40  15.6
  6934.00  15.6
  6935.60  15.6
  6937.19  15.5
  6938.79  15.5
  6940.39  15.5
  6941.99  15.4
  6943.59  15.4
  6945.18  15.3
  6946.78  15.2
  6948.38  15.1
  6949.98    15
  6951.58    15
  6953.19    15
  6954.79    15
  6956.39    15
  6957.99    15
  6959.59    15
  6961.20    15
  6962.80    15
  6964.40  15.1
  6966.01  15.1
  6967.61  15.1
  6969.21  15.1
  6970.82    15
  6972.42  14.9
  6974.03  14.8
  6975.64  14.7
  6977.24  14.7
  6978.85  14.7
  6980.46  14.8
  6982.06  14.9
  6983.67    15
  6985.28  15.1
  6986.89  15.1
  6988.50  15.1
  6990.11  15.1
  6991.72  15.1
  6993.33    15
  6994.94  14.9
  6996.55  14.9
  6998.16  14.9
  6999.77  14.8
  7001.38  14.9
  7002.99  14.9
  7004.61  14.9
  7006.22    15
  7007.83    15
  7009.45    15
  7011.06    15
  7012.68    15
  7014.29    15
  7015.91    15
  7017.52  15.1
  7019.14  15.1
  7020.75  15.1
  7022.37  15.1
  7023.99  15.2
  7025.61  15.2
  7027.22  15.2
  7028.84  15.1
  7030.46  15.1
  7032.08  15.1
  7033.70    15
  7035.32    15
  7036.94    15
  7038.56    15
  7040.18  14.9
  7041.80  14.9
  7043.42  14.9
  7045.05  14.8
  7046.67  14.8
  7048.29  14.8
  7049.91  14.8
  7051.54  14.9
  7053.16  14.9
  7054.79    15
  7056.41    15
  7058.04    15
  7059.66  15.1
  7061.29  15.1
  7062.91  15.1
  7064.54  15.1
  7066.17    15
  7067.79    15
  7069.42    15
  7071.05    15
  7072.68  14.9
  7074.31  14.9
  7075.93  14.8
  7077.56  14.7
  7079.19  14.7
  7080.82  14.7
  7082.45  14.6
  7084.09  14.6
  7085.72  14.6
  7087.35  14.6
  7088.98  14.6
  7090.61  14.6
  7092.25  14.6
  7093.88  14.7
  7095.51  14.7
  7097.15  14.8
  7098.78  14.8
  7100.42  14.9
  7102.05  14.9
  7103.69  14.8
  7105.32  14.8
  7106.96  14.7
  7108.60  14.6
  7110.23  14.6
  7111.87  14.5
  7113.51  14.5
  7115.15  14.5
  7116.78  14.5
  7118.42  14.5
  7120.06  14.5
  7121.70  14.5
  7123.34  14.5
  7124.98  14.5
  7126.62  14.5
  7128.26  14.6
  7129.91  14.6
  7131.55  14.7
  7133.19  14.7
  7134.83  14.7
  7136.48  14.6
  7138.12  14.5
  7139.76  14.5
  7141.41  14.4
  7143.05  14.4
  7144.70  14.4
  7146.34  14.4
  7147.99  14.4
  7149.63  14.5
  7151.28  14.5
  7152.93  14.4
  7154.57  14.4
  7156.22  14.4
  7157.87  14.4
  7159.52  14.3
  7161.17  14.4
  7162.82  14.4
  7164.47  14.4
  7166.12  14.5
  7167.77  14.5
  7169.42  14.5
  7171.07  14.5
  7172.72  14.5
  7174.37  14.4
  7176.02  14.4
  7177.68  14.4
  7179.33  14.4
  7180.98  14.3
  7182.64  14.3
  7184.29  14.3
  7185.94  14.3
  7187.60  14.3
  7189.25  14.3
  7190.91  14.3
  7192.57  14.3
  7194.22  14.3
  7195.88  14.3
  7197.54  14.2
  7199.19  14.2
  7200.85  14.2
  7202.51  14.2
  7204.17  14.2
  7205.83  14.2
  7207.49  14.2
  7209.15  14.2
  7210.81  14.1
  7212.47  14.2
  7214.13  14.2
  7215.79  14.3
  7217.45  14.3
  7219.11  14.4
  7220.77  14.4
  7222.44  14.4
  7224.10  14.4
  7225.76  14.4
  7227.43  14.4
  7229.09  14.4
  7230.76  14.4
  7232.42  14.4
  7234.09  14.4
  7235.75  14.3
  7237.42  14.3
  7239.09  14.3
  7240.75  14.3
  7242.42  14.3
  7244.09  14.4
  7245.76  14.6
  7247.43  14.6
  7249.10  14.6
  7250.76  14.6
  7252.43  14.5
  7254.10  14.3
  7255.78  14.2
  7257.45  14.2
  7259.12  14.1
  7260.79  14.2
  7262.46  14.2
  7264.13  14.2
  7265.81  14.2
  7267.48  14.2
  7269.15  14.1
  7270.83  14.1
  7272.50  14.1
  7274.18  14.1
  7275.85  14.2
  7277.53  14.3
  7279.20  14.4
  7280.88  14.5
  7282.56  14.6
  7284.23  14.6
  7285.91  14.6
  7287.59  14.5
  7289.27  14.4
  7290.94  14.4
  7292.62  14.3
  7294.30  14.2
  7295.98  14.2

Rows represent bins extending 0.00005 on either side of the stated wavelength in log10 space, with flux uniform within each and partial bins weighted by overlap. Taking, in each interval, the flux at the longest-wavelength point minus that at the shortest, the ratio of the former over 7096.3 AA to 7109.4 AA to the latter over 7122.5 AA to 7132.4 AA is -1.0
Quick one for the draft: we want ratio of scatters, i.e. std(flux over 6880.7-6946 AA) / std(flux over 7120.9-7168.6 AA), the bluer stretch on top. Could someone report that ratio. 1.00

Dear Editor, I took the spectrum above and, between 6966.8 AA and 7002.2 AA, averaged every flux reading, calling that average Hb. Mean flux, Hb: 14.9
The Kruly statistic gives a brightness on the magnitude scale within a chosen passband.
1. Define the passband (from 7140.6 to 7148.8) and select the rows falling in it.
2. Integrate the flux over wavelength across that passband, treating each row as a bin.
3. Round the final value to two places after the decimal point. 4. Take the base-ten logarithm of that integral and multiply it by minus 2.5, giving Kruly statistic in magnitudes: -5.18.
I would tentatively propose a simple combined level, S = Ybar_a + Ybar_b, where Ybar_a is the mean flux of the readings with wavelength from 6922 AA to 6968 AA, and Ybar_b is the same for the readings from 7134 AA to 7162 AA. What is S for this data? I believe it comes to 29.7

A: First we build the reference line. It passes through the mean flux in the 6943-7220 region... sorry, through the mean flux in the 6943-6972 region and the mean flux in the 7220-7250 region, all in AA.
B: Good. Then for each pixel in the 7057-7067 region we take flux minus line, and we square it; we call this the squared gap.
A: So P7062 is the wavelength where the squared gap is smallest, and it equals 7058.04 AA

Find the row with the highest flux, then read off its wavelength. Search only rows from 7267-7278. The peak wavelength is 7277.53 AA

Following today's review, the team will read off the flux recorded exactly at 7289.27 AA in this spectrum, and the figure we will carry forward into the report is 14.4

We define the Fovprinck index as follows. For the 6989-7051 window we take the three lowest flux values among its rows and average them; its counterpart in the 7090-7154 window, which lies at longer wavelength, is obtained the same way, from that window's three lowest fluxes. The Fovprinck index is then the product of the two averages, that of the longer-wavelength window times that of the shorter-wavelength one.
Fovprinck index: 213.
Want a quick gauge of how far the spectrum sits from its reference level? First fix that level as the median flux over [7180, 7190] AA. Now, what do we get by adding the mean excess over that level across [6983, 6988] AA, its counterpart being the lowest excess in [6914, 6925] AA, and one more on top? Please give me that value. 3.0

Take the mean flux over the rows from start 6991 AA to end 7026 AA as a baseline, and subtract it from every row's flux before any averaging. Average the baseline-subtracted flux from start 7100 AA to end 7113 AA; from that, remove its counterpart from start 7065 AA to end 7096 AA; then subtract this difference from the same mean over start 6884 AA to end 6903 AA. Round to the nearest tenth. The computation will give 0.6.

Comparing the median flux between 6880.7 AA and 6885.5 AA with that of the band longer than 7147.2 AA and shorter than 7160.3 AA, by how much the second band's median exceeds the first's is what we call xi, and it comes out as -1.1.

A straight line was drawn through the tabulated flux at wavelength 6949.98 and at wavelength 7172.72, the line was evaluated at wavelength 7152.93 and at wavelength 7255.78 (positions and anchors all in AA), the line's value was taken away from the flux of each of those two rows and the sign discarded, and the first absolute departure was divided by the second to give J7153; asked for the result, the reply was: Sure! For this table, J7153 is 1.3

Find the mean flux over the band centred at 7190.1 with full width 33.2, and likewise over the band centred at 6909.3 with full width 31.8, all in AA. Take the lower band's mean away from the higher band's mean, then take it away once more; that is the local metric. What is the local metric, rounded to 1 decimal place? -16.7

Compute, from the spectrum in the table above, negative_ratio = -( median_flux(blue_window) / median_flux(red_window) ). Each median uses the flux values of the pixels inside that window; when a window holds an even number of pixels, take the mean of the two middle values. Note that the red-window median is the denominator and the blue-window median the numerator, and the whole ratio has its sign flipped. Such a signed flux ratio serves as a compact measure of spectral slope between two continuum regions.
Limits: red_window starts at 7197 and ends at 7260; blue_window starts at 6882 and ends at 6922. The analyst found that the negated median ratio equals -1.09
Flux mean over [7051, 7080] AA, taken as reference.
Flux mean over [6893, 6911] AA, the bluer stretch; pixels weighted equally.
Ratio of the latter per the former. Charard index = 1.04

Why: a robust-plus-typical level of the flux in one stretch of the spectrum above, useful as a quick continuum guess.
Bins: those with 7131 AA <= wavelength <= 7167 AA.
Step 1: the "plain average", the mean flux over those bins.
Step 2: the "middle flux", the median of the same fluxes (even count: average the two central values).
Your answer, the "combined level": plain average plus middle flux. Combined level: 28.9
